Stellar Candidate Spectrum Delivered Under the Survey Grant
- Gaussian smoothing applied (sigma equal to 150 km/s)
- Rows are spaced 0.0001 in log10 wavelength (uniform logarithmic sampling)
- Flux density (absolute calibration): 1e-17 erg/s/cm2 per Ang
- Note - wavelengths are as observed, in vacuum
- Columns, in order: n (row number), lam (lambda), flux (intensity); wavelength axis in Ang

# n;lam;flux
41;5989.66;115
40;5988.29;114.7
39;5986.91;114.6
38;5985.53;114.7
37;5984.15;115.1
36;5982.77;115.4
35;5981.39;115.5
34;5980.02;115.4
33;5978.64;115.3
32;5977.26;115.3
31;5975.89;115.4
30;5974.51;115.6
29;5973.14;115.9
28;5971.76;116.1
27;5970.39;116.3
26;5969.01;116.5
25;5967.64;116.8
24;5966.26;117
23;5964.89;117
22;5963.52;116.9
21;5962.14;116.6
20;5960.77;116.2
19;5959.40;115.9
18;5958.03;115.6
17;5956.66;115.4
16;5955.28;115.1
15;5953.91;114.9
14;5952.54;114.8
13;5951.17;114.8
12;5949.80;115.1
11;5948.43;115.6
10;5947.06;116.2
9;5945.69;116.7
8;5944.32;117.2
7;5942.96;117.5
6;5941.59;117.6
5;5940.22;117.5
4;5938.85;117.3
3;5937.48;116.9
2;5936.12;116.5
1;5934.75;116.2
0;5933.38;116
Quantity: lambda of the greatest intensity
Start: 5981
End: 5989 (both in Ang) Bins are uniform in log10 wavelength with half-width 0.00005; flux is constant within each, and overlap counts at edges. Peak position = 5981.39 Ang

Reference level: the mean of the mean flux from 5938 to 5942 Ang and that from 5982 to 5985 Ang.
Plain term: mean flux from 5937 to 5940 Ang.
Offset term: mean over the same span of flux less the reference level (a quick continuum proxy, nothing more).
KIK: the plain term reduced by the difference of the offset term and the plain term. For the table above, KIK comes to 233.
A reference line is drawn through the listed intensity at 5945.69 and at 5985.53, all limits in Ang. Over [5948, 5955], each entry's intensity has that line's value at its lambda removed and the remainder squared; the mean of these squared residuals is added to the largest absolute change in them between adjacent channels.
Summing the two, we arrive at 3.0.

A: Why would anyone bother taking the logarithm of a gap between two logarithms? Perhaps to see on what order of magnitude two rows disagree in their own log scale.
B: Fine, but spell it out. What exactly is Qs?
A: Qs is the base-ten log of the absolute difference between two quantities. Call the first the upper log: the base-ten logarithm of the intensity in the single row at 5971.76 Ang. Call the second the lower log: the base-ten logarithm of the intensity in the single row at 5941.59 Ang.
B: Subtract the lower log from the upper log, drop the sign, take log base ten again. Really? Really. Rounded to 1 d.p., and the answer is -2.3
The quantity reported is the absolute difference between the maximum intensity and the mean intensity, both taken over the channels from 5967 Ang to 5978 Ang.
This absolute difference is 0.8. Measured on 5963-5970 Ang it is 0.2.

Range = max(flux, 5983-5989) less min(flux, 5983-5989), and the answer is 0.50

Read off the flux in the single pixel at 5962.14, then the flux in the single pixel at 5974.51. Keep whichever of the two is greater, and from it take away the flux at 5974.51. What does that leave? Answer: 1.0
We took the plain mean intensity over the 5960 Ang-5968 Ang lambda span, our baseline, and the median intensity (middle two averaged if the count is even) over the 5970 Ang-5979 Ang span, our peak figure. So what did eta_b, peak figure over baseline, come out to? 0.990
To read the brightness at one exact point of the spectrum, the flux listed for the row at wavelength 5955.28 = 115.1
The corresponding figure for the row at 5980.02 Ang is 115.4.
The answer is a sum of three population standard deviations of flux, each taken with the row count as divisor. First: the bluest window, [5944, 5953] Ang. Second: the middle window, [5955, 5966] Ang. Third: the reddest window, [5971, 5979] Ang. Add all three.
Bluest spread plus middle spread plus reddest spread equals 1.85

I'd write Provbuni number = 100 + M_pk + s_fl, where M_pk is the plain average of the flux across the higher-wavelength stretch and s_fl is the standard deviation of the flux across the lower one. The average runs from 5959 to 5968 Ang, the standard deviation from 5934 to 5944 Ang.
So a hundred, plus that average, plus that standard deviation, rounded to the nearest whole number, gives 217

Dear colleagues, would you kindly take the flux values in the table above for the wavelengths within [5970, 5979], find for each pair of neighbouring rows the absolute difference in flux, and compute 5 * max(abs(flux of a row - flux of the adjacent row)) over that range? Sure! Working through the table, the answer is 1.5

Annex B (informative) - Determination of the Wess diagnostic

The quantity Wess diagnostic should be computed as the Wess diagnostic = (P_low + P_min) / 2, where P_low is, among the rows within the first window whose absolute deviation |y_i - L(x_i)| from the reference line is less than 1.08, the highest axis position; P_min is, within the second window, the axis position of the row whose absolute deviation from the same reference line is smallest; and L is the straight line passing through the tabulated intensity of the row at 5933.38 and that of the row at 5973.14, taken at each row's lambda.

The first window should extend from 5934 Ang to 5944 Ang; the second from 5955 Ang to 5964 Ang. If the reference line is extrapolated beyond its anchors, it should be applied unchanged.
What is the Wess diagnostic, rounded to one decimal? 5948.4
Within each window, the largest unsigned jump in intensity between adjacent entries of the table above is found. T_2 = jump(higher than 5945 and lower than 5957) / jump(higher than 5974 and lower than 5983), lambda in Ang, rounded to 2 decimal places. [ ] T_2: 3.00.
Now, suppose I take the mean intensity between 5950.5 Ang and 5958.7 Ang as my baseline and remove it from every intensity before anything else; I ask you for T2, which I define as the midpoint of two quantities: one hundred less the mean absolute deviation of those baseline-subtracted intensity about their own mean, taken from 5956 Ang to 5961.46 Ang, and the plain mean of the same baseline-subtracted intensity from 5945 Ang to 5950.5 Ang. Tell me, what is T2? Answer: 50.3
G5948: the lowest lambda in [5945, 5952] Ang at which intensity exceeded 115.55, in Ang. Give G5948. 5945.69 Ang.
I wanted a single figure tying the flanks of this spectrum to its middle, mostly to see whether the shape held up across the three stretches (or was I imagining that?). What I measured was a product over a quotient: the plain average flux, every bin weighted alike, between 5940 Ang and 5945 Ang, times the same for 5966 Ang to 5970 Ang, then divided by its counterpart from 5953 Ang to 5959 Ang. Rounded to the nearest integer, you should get 119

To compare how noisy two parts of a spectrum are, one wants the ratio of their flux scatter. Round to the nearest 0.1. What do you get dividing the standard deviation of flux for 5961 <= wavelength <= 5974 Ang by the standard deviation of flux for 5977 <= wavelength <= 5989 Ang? 1.1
